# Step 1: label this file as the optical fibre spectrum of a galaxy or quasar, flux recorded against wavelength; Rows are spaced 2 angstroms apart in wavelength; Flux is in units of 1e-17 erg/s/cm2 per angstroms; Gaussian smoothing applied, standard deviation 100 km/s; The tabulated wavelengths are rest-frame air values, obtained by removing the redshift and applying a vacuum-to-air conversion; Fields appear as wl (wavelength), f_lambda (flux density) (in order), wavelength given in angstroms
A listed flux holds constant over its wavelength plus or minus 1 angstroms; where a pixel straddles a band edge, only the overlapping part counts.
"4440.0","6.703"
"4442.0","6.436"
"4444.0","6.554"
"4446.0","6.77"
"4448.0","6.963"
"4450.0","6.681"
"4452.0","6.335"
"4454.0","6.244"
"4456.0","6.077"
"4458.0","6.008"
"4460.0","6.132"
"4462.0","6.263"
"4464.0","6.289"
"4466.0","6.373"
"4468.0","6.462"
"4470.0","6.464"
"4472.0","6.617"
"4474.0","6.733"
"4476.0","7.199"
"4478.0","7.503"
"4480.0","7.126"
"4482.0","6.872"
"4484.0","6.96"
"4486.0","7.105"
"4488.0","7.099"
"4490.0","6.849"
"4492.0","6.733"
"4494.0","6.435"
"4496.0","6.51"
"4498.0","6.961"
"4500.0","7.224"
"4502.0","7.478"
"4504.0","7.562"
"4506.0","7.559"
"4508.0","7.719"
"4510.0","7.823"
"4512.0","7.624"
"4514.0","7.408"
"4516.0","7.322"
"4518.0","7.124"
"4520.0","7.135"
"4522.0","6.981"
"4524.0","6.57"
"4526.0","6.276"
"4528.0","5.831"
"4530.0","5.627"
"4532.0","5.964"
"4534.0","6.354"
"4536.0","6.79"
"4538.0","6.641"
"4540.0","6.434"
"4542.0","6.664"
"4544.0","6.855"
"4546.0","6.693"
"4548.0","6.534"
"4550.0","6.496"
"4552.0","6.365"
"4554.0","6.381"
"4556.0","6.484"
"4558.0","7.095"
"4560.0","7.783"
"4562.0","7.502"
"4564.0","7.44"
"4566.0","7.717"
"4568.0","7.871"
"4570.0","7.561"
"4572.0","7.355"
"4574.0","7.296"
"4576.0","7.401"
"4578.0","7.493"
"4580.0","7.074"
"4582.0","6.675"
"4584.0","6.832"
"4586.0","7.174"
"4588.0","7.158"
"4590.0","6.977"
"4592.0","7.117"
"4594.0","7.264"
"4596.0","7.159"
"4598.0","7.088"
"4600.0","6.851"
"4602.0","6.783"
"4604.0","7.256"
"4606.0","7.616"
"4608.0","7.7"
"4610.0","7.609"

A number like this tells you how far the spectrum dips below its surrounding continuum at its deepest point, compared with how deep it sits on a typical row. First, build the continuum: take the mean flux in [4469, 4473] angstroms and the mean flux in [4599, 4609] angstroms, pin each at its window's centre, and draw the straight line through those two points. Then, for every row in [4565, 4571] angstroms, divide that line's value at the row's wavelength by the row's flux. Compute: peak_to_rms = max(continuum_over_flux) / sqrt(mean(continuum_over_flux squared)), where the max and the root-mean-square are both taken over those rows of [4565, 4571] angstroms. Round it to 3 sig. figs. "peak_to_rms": 1.02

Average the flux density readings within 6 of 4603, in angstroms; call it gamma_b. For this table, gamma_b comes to 7.22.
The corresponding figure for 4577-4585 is 7.02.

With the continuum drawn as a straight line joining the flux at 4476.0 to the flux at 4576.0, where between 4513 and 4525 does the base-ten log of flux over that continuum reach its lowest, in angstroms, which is 4524.0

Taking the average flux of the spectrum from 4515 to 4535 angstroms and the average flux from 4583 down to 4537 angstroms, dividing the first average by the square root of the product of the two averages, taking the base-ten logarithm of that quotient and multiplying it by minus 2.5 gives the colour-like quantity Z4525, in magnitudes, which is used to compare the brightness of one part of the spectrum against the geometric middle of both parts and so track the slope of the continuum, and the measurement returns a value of 0.041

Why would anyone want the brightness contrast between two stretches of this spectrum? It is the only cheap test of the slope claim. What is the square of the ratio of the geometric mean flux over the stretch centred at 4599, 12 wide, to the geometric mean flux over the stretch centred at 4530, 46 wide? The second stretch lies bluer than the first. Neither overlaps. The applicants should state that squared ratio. 1.10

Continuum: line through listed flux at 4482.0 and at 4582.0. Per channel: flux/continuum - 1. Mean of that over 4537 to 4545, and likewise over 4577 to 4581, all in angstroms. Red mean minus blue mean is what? 0.11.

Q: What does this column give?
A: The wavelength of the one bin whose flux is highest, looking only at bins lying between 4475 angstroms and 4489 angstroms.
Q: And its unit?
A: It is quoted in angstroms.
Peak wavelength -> 4478.0 angstroms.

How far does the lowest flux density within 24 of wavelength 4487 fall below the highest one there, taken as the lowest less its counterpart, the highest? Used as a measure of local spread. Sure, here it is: -1.5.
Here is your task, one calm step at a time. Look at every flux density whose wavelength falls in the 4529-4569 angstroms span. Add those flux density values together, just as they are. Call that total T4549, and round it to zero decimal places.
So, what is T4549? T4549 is 136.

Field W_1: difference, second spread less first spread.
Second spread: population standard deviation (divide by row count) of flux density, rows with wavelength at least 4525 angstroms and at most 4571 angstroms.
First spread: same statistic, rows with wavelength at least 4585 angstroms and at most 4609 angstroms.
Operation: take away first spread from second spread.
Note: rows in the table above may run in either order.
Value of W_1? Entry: 0.36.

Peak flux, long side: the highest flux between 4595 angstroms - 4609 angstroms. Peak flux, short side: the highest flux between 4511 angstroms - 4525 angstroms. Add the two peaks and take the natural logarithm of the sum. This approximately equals 2.73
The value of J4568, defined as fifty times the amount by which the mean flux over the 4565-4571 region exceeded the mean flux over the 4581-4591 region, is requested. 38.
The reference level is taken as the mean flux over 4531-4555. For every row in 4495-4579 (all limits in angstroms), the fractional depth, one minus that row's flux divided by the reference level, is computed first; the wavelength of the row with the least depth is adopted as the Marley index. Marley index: 4568.0 angstroms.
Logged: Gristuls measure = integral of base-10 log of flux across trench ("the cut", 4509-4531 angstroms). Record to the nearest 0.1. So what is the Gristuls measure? 18.4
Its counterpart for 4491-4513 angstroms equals 18.9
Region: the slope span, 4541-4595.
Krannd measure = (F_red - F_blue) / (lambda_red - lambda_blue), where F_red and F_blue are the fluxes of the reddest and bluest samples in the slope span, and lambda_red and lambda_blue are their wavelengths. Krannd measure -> 0.012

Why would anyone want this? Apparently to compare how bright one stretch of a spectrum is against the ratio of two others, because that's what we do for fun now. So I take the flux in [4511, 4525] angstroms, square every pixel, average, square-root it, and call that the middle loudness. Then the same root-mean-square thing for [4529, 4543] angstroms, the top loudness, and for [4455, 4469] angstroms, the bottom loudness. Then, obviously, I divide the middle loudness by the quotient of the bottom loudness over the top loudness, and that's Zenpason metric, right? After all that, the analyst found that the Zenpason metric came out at 7.3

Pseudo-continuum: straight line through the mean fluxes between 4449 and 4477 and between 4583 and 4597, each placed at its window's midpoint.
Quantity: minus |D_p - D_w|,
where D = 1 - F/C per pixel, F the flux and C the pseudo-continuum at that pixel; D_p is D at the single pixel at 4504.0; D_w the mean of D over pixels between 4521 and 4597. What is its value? -0.145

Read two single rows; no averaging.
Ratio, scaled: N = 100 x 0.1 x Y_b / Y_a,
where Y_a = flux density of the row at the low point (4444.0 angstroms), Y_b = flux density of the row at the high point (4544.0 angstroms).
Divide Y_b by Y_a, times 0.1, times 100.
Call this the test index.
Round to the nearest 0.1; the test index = 10.5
